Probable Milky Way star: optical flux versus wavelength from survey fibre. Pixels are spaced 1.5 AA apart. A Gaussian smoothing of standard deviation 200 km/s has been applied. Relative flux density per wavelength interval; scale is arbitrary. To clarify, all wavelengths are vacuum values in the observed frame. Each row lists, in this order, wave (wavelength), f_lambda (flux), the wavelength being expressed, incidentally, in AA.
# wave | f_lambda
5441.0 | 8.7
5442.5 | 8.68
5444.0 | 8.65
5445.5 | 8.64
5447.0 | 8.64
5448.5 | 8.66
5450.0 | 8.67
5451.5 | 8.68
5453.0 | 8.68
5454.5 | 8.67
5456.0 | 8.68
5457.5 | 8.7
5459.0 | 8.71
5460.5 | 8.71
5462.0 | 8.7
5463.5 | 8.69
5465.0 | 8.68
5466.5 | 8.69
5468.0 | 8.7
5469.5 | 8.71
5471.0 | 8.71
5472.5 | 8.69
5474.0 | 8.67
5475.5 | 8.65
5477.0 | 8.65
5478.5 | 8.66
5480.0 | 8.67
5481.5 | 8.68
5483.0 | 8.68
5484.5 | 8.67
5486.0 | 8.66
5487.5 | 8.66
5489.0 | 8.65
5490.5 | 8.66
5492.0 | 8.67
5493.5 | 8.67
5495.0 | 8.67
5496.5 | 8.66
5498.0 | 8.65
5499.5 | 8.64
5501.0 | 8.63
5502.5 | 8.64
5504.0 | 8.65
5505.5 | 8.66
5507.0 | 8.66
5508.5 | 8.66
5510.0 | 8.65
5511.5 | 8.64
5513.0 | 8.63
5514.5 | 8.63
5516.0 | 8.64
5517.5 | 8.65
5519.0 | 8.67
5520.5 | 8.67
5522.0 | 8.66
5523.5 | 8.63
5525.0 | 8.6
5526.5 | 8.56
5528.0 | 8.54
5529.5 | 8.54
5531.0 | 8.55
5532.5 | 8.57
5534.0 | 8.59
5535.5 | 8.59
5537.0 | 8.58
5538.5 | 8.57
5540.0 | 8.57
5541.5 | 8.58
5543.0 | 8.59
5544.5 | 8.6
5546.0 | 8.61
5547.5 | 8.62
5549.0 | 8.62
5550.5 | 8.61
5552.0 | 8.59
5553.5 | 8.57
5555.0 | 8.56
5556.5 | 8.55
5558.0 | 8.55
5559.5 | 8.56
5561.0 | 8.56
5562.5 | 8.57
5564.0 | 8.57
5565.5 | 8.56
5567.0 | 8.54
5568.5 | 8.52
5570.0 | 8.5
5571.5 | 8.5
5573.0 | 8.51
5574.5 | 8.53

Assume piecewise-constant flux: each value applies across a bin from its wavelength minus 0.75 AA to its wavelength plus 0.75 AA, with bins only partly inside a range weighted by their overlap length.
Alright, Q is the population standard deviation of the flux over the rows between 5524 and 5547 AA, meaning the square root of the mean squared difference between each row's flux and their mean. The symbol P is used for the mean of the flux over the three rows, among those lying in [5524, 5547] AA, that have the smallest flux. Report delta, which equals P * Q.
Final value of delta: 0.179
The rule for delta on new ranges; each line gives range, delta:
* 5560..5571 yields 0.213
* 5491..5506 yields 0.117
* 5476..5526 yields 0.147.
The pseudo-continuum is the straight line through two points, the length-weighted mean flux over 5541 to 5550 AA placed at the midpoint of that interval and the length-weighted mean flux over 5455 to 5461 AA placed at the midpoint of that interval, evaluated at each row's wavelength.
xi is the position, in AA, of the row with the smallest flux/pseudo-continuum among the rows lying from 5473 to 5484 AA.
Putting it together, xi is 5475.5 AA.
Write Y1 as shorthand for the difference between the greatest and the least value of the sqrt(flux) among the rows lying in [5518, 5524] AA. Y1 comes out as 0.0068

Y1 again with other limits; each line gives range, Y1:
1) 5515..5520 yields 0.0051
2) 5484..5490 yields 0.0034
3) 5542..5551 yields 0.0051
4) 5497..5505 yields 0.0034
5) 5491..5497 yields 0.0017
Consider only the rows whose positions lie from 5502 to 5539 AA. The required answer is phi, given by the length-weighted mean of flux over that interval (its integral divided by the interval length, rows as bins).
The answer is 8.62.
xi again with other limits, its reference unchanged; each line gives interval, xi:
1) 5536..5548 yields 5538.5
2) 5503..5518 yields 5513.0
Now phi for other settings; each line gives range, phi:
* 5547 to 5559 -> 8.58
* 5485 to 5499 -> 8.66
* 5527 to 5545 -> 8.57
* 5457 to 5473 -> 8.70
